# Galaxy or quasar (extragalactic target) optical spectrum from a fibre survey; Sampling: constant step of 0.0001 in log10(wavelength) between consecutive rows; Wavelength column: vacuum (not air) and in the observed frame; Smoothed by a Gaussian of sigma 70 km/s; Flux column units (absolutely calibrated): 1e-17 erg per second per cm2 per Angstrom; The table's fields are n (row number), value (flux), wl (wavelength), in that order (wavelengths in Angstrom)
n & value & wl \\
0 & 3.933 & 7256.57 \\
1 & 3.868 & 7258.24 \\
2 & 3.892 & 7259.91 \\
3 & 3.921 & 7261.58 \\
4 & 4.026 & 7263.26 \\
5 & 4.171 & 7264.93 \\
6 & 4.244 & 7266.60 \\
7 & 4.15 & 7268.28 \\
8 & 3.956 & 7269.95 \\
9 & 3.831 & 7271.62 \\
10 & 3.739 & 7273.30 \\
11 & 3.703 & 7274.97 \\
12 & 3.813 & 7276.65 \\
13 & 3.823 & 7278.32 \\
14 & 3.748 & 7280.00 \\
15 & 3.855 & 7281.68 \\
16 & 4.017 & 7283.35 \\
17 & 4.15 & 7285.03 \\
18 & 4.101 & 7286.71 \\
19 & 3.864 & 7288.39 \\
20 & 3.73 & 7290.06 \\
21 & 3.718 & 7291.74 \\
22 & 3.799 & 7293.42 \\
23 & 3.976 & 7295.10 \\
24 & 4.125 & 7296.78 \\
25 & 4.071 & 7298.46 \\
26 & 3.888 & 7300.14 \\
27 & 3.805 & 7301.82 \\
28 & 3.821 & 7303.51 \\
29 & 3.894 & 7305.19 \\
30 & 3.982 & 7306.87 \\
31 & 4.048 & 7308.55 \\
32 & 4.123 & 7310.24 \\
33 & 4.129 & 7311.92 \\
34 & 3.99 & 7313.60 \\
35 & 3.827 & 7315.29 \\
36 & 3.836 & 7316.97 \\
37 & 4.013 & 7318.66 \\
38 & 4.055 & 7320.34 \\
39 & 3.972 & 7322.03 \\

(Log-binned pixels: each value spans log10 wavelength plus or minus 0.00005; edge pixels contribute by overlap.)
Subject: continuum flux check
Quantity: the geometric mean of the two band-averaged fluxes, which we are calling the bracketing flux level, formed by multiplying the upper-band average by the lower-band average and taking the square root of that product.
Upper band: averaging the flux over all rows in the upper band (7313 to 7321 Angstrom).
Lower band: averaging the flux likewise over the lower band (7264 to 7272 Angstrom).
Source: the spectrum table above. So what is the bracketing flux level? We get 4.01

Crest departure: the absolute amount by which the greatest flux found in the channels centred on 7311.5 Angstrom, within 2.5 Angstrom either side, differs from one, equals 3.13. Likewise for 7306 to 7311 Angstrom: 3.12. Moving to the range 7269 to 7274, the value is 2.96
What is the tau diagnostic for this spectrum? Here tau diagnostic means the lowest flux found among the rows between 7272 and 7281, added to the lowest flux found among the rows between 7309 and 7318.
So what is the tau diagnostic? 7.53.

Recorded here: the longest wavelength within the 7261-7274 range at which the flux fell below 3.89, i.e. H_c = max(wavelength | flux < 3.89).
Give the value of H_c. 7273.30 Angstrom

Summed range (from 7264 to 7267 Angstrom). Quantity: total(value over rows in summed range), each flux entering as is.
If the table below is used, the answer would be 8.4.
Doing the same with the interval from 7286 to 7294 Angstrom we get 19.2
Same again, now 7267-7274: 15.7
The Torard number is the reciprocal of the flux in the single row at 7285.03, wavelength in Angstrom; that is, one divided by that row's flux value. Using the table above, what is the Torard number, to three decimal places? 0.241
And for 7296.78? 0.242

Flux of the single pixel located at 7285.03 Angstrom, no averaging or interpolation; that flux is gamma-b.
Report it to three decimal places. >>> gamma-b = 4.150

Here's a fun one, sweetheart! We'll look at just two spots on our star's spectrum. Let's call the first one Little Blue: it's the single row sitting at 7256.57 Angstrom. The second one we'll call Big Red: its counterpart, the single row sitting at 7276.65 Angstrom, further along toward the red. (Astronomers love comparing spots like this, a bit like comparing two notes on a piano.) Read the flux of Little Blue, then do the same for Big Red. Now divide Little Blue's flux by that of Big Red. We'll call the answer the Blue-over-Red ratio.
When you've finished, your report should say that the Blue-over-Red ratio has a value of 1.03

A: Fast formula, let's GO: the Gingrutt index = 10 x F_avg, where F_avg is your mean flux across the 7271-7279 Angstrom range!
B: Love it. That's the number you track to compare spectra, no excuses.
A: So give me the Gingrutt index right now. 37.8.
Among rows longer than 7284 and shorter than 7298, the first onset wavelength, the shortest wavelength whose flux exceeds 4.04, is 7285.03 Angstrom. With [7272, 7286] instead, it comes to 7285.03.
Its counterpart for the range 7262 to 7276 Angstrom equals 7264.93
